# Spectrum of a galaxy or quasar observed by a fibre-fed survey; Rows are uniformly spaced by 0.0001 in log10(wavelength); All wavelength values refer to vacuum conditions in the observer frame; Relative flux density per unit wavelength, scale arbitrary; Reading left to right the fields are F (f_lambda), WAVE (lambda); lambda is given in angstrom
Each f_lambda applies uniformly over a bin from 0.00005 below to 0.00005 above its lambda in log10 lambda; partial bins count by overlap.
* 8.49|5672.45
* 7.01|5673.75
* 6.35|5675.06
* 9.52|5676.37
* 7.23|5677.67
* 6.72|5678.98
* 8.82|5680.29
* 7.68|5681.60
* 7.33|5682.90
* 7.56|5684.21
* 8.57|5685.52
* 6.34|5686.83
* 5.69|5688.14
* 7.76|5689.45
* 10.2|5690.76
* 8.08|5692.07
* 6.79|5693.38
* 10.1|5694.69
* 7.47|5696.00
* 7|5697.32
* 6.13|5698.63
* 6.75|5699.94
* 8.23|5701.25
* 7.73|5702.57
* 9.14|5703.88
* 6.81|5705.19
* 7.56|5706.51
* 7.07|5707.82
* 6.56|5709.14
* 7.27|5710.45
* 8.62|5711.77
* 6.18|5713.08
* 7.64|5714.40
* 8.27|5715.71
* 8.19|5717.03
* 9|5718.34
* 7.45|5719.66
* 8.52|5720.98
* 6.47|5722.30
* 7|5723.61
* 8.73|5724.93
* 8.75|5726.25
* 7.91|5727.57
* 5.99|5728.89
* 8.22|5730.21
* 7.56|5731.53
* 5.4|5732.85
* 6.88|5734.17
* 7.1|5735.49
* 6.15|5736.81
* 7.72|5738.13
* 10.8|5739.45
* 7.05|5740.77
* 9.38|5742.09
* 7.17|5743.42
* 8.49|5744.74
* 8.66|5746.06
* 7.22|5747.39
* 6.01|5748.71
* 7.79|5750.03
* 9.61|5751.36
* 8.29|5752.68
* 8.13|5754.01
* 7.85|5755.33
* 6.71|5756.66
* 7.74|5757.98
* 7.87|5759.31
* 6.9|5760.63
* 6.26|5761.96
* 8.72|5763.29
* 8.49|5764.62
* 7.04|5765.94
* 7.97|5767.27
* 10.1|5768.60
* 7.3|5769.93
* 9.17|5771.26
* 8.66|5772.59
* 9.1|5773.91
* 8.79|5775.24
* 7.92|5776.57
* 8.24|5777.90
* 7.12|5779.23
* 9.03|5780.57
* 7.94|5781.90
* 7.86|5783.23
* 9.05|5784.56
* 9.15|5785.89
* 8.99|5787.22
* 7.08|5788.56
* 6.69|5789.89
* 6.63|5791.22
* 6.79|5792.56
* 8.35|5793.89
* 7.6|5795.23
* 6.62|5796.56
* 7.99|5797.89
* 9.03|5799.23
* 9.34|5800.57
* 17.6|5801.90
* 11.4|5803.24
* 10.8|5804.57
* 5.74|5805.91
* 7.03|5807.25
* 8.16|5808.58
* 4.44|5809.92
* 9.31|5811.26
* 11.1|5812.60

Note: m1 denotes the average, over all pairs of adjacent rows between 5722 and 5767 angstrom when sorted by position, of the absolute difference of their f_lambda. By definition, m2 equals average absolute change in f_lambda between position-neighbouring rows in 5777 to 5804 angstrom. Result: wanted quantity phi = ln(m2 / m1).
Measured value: 0.14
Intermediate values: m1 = 1.31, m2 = 1.51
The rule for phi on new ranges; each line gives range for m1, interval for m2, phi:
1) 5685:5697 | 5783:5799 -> -0.98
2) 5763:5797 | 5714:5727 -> 0.01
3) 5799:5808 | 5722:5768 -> -1.03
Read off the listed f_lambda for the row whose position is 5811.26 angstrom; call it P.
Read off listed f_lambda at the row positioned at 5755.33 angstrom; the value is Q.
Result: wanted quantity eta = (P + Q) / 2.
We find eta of 8.6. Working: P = 9.31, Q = 7.85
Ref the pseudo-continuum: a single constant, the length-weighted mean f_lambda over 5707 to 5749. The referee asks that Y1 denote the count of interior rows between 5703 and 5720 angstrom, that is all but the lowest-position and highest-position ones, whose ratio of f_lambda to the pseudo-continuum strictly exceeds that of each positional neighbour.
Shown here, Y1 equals 4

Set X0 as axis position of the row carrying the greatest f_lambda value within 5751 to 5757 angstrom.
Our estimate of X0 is 5751.36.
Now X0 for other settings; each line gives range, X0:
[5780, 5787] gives 5785.89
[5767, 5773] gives 5768.60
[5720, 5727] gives 5726.25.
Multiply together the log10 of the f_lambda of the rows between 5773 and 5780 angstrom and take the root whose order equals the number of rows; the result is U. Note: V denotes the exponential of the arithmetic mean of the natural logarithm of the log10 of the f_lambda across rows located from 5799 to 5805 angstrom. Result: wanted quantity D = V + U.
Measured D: 1.96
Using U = 0.913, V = 1.05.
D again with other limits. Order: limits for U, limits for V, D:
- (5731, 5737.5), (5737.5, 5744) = 1.73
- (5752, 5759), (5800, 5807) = 1.89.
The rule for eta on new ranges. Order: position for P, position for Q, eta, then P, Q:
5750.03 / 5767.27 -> 7.9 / 7.79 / 7.97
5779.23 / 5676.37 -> 8.3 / 7.12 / 9.52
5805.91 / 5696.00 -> 6.6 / 5.74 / 7.47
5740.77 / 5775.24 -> 7.9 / 7.05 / 8.79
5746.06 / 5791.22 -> 7.6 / 8.66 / 6.63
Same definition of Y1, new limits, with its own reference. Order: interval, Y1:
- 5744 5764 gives 3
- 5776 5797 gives 4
